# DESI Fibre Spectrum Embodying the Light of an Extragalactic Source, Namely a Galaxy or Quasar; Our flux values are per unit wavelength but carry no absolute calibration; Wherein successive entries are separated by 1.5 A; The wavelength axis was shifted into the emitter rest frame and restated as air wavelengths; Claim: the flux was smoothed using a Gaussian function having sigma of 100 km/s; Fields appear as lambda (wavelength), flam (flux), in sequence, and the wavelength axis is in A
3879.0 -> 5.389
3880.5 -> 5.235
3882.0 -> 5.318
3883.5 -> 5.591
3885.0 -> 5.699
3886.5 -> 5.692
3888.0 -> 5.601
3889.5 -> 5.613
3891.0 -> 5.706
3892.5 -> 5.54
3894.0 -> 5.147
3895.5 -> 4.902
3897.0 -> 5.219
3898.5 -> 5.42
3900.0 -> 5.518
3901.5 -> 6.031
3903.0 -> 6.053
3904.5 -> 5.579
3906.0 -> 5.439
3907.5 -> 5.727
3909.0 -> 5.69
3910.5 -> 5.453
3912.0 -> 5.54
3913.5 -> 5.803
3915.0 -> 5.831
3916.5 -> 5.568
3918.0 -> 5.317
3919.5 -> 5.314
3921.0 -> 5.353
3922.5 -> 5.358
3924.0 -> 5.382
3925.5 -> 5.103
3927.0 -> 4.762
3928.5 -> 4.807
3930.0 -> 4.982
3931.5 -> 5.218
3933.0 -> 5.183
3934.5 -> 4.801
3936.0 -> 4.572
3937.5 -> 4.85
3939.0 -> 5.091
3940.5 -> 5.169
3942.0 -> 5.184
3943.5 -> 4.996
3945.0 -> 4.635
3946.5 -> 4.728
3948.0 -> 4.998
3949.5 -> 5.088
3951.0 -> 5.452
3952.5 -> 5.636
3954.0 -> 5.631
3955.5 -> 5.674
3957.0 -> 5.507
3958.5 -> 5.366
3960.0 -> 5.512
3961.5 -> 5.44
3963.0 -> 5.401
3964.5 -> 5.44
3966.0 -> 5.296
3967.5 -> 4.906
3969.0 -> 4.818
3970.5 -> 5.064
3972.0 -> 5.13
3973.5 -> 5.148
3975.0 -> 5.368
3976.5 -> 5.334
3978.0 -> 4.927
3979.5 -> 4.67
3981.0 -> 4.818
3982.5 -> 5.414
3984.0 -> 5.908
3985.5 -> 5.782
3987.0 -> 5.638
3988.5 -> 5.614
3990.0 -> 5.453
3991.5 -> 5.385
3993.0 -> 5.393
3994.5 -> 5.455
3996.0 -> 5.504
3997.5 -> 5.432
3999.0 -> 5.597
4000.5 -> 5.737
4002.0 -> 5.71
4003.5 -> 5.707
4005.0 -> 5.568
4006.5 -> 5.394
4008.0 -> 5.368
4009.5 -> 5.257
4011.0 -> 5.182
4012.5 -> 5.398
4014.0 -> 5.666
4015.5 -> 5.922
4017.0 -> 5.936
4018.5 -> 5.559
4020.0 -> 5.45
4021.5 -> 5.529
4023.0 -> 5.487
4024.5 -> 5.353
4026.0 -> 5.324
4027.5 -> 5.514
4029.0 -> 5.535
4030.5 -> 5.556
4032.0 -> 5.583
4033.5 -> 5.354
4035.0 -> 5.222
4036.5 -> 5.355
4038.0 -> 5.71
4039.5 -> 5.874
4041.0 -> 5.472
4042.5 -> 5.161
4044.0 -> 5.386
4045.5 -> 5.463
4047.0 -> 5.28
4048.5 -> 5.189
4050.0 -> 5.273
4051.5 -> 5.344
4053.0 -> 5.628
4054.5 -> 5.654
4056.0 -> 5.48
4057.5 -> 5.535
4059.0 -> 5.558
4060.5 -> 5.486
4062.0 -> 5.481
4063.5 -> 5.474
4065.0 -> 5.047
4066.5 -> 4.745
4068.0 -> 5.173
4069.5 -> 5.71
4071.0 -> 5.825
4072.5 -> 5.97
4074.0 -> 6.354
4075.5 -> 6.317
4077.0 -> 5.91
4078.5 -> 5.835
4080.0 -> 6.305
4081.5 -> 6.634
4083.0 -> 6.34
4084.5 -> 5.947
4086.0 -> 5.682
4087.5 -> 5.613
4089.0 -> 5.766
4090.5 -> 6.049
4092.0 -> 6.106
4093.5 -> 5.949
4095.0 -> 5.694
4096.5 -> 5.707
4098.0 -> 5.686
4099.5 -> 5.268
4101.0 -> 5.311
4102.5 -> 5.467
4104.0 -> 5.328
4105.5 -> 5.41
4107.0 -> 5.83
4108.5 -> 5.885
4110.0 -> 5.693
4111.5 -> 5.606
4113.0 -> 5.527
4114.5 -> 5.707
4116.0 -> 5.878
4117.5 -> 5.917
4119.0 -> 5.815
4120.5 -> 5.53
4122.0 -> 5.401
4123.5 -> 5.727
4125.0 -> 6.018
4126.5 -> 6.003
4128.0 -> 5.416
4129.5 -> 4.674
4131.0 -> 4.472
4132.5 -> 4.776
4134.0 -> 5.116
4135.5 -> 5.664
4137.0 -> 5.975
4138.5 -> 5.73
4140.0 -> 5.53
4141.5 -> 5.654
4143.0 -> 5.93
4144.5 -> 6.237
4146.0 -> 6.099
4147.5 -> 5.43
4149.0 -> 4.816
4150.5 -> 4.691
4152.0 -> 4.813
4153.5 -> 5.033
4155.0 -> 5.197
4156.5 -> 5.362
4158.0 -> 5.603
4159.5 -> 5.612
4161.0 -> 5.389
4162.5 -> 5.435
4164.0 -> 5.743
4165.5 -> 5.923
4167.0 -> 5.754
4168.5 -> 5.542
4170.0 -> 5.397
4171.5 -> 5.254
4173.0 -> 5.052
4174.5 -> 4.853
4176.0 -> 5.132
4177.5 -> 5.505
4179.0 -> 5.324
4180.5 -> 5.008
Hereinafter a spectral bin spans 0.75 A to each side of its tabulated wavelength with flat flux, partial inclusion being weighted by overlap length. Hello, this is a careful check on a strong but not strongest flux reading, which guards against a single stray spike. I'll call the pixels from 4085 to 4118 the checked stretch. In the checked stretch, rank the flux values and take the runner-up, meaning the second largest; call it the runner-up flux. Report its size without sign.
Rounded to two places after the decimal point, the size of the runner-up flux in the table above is 6.05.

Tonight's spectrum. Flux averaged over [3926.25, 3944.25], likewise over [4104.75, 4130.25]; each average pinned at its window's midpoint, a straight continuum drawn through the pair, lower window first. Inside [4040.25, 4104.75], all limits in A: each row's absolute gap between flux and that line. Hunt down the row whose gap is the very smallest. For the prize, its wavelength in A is 4044.0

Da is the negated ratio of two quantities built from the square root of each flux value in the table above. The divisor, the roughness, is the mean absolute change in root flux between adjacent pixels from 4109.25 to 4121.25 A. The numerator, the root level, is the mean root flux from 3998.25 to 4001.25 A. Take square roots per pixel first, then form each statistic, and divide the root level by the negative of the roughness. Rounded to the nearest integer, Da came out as -84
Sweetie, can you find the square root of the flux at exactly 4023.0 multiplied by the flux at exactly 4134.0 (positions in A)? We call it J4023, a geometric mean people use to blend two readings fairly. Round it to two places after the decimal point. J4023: 5.30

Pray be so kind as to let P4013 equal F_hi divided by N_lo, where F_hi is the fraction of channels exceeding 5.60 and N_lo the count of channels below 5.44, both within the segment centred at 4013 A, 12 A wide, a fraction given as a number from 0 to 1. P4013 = 0.09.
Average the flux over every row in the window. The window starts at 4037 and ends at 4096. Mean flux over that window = 5.68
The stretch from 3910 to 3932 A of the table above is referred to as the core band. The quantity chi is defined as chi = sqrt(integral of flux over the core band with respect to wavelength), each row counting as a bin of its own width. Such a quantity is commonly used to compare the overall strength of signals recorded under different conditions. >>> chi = 11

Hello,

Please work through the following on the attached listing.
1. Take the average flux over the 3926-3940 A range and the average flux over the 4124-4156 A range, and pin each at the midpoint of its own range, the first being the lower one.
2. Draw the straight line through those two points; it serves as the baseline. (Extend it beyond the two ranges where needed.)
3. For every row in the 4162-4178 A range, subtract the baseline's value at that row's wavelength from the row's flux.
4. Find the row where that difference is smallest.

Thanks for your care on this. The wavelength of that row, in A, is 4174.5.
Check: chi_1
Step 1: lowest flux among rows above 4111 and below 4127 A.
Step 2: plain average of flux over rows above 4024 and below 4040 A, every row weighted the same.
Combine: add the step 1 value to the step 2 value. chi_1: 10.9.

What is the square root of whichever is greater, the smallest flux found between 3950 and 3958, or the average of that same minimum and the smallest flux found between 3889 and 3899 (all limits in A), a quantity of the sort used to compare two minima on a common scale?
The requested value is 2.33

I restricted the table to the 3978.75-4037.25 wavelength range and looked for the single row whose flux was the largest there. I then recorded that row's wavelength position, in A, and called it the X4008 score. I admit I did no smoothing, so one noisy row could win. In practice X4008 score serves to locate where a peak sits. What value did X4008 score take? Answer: 4017.0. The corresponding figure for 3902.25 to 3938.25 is 3903.0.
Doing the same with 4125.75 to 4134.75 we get 4126.5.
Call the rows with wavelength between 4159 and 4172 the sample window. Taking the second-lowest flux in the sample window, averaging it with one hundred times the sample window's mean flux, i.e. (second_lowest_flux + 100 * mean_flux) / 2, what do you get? 281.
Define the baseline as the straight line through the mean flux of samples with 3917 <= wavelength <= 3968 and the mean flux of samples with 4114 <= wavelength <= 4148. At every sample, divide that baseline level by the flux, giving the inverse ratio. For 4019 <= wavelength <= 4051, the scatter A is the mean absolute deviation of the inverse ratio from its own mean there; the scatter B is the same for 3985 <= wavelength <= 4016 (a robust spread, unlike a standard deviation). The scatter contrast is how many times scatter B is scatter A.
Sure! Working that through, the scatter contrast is 1.0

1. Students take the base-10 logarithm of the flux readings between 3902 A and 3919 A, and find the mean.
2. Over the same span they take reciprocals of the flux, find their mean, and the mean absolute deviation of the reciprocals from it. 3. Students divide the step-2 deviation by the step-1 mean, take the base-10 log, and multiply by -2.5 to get 5.4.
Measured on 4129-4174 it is 4.4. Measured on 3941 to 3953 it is 4.7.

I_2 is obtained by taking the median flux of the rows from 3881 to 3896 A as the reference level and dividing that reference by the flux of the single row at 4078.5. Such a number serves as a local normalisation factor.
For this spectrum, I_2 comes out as 0.96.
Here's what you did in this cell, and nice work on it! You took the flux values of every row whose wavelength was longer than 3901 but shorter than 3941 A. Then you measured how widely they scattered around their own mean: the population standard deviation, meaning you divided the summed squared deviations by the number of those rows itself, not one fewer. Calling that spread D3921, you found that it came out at 0.38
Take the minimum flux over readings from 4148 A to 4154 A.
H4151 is 4.691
